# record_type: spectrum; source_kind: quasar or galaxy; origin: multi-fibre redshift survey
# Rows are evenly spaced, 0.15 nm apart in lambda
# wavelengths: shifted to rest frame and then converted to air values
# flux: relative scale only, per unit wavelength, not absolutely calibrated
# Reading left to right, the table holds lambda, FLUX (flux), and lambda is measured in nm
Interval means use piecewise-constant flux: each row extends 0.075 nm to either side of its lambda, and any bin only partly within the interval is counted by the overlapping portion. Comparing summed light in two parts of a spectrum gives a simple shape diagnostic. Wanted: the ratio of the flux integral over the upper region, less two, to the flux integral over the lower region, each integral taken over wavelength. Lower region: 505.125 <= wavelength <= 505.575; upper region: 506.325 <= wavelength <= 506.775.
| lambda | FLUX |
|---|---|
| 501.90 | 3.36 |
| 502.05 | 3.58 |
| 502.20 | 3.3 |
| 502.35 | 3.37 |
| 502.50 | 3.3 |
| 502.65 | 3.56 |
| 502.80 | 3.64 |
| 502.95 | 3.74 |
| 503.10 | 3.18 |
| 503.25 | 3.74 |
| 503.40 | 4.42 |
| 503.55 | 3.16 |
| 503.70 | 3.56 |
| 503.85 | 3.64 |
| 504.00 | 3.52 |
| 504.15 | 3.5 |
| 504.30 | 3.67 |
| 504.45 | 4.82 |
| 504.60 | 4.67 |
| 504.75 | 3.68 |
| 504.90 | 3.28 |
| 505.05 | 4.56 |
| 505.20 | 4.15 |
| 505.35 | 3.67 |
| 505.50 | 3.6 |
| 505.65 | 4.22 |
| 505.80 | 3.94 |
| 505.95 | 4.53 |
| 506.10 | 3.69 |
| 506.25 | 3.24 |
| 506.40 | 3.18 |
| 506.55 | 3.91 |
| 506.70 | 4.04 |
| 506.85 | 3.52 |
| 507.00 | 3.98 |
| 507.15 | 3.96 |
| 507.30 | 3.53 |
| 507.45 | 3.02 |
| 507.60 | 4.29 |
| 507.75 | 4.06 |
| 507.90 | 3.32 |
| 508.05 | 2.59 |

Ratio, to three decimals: -0.193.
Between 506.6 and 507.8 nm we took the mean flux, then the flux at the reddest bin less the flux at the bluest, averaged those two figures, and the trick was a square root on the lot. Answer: 1.38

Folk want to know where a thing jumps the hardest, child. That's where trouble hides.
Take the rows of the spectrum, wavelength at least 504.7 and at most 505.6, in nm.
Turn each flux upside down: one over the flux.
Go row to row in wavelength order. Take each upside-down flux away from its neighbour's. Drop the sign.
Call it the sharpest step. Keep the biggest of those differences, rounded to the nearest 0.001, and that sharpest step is 0.086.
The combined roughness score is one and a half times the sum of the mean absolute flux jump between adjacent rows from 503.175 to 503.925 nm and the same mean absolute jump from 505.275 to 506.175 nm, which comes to 1.63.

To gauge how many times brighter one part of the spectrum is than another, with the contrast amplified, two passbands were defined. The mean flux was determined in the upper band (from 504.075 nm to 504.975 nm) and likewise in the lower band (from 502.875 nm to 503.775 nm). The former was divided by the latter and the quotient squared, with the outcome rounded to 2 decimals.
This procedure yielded 1.17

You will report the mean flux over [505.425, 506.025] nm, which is 4.07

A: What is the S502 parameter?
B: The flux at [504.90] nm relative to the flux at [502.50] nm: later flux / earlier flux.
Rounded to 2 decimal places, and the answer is 0.99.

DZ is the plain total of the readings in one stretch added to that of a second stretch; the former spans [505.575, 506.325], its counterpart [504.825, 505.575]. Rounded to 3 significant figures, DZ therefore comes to 38.9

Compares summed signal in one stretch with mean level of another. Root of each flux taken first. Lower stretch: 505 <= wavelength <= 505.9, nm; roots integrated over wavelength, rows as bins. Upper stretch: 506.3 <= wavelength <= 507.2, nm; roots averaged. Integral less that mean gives -0.13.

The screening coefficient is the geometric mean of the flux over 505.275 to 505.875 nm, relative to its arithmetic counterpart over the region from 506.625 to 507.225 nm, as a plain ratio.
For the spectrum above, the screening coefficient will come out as 0.99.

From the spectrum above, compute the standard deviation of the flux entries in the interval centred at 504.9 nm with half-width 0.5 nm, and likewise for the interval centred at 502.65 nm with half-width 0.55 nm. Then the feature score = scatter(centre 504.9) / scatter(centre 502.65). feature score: 2.9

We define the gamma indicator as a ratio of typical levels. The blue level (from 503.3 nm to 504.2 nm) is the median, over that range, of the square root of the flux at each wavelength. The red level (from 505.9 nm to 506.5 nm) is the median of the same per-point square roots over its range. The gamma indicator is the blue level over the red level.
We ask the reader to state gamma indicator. 1.01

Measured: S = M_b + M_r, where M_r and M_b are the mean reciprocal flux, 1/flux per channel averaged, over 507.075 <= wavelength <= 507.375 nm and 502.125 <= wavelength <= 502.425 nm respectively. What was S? 0.568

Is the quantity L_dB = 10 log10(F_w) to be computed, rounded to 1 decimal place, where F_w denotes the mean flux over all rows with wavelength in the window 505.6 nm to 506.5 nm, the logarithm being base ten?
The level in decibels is 5.8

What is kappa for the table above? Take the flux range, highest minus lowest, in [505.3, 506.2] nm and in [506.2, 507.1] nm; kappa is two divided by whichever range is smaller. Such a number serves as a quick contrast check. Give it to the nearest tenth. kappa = 2.3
